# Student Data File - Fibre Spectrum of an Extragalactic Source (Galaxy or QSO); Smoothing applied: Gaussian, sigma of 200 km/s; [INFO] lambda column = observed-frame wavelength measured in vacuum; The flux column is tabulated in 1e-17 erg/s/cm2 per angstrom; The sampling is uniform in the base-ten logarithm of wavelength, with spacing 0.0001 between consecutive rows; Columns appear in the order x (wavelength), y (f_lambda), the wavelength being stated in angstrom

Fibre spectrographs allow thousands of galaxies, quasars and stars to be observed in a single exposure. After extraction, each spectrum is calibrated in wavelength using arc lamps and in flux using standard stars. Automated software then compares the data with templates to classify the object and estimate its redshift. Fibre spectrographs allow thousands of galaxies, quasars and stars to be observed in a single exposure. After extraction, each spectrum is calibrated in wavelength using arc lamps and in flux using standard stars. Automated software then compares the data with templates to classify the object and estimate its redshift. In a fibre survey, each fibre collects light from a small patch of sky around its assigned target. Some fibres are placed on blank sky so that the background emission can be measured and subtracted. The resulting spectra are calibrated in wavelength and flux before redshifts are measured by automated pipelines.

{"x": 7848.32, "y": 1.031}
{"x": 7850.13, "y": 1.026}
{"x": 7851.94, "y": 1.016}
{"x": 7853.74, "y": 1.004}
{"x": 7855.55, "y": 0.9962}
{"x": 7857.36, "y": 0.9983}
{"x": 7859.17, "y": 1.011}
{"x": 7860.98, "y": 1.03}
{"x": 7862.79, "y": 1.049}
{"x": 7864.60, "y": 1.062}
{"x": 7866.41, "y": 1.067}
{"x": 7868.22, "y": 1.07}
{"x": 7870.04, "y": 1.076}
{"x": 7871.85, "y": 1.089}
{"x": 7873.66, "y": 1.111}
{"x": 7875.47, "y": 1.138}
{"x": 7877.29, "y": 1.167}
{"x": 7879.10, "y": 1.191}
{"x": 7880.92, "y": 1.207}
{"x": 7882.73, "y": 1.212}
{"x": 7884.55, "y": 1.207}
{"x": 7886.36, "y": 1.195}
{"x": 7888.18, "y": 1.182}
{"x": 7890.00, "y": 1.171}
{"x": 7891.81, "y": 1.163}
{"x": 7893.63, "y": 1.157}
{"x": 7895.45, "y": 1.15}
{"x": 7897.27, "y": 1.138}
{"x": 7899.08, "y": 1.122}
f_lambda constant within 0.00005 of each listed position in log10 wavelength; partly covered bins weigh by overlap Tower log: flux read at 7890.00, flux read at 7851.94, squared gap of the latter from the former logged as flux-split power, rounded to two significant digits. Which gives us 0.024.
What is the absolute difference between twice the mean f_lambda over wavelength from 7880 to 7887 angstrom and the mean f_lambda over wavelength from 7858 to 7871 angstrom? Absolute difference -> 1.36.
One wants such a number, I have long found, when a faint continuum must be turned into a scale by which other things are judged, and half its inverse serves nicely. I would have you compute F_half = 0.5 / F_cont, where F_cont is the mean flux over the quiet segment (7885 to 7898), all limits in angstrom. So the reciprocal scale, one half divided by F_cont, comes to 0.429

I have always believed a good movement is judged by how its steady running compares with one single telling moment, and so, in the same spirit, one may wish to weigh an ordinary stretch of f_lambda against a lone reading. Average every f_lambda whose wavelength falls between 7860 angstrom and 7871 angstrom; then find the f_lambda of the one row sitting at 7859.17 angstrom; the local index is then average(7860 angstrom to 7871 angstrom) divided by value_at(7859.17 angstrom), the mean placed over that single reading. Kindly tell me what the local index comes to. 1.05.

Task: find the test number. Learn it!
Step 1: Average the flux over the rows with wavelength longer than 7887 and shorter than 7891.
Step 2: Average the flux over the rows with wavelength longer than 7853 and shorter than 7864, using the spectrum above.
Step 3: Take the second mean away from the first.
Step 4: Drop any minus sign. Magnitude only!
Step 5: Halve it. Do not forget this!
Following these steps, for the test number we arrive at 0.081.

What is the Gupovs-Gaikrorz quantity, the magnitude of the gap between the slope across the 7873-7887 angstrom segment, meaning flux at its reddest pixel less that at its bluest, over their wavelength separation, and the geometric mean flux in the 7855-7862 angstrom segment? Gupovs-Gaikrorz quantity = 1.00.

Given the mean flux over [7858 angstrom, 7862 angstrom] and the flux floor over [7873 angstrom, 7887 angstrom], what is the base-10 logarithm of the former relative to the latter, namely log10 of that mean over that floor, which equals -0.037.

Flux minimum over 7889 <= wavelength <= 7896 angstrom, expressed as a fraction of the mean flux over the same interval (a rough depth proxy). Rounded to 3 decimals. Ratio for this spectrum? 0.991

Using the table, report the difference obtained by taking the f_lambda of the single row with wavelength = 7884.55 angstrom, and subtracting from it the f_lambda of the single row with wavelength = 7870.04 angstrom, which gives 0.131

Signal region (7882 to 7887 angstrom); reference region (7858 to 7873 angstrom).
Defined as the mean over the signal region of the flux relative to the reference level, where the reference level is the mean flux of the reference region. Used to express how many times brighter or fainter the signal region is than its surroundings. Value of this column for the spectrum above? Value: 1.14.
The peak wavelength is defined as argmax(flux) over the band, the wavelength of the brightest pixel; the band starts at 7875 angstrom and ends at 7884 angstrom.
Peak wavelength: 7882.73 angstrom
